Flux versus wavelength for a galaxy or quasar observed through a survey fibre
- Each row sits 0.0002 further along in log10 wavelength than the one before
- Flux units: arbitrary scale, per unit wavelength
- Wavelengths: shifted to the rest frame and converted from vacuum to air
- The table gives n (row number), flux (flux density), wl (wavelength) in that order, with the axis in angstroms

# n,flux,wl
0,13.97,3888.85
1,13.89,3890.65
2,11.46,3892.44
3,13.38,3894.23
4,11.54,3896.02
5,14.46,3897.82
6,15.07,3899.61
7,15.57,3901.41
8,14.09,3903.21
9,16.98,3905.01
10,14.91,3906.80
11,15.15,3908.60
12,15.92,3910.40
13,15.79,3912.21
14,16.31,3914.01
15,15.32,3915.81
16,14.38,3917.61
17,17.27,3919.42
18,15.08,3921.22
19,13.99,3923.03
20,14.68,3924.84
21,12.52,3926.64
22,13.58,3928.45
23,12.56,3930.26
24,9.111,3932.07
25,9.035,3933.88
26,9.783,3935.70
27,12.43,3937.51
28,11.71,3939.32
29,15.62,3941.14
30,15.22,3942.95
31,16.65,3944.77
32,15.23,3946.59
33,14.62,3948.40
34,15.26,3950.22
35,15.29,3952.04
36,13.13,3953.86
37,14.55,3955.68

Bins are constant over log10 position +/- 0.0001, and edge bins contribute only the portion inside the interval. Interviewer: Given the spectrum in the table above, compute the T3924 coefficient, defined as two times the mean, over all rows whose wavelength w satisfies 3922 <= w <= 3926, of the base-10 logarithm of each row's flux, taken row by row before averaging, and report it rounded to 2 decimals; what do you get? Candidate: 2.31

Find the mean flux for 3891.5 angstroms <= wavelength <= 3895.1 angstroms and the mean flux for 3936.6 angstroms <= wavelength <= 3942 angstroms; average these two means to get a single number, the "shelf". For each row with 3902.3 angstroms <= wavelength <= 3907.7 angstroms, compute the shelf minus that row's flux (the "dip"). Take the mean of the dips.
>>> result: -2.5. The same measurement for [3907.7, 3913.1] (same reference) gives -2.8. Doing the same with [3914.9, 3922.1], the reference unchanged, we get -2.7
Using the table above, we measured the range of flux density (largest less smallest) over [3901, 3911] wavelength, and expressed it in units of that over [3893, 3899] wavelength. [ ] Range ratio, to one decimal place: 1.0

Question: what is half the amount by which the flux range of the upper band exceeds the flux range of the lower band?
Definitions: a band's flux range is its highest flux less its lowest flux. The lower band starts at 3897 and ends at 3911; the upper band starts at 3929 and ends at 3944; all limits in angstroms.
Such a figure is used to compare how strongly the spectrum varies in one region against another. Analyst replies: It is 1.8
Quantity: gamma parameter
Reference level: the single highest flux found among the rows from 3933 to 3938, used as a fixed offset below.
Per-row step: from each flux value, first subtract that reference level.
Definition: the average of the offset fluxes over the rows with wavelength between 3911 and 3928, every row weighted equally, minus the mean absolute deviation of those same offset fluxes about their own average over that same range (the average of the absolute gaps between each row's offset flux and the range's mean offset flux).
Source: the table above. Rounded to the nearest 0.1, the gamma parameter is 1.6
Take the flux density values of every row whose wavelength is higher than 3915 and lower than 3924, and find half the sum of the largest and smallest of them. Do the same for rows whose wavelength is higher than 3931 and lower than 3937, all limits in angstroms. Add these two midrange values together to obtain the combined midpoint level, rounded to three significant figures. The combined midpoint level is 25.0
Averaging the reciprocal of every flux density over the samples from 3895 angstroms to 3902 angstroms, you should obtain 0.072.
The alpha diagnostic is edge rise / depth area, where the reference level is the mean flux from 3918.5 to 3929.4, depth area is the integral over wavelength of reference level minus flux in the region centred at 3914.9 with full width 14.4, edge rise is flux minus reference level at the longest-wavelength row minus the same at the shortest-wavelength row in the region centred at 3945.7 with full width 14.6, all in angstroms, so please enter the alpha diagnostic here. -0.2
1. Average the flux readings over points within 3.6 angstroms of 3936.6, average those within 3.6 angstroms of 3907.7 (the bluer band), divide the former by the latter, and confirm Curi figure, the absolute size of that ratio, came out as 0.68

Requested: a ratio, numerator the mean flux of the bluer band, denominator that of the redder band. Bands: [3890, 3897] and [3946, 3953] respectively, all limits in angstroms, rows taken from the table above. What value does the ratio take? 0.83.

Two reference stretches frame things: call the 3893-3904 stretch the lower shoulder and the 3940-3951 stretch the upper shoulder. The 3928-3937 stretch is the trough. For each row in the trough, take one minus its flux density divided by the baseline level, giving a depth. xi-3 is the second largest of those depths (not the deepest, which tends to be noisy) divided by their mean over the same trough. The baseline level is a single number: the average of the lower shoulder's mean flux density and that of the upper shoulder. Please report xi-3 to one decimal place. 1.4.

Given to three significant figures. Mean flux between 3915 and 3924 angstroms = 15.2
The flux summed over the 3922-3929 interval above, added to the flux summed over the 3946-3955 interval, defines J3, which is 128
